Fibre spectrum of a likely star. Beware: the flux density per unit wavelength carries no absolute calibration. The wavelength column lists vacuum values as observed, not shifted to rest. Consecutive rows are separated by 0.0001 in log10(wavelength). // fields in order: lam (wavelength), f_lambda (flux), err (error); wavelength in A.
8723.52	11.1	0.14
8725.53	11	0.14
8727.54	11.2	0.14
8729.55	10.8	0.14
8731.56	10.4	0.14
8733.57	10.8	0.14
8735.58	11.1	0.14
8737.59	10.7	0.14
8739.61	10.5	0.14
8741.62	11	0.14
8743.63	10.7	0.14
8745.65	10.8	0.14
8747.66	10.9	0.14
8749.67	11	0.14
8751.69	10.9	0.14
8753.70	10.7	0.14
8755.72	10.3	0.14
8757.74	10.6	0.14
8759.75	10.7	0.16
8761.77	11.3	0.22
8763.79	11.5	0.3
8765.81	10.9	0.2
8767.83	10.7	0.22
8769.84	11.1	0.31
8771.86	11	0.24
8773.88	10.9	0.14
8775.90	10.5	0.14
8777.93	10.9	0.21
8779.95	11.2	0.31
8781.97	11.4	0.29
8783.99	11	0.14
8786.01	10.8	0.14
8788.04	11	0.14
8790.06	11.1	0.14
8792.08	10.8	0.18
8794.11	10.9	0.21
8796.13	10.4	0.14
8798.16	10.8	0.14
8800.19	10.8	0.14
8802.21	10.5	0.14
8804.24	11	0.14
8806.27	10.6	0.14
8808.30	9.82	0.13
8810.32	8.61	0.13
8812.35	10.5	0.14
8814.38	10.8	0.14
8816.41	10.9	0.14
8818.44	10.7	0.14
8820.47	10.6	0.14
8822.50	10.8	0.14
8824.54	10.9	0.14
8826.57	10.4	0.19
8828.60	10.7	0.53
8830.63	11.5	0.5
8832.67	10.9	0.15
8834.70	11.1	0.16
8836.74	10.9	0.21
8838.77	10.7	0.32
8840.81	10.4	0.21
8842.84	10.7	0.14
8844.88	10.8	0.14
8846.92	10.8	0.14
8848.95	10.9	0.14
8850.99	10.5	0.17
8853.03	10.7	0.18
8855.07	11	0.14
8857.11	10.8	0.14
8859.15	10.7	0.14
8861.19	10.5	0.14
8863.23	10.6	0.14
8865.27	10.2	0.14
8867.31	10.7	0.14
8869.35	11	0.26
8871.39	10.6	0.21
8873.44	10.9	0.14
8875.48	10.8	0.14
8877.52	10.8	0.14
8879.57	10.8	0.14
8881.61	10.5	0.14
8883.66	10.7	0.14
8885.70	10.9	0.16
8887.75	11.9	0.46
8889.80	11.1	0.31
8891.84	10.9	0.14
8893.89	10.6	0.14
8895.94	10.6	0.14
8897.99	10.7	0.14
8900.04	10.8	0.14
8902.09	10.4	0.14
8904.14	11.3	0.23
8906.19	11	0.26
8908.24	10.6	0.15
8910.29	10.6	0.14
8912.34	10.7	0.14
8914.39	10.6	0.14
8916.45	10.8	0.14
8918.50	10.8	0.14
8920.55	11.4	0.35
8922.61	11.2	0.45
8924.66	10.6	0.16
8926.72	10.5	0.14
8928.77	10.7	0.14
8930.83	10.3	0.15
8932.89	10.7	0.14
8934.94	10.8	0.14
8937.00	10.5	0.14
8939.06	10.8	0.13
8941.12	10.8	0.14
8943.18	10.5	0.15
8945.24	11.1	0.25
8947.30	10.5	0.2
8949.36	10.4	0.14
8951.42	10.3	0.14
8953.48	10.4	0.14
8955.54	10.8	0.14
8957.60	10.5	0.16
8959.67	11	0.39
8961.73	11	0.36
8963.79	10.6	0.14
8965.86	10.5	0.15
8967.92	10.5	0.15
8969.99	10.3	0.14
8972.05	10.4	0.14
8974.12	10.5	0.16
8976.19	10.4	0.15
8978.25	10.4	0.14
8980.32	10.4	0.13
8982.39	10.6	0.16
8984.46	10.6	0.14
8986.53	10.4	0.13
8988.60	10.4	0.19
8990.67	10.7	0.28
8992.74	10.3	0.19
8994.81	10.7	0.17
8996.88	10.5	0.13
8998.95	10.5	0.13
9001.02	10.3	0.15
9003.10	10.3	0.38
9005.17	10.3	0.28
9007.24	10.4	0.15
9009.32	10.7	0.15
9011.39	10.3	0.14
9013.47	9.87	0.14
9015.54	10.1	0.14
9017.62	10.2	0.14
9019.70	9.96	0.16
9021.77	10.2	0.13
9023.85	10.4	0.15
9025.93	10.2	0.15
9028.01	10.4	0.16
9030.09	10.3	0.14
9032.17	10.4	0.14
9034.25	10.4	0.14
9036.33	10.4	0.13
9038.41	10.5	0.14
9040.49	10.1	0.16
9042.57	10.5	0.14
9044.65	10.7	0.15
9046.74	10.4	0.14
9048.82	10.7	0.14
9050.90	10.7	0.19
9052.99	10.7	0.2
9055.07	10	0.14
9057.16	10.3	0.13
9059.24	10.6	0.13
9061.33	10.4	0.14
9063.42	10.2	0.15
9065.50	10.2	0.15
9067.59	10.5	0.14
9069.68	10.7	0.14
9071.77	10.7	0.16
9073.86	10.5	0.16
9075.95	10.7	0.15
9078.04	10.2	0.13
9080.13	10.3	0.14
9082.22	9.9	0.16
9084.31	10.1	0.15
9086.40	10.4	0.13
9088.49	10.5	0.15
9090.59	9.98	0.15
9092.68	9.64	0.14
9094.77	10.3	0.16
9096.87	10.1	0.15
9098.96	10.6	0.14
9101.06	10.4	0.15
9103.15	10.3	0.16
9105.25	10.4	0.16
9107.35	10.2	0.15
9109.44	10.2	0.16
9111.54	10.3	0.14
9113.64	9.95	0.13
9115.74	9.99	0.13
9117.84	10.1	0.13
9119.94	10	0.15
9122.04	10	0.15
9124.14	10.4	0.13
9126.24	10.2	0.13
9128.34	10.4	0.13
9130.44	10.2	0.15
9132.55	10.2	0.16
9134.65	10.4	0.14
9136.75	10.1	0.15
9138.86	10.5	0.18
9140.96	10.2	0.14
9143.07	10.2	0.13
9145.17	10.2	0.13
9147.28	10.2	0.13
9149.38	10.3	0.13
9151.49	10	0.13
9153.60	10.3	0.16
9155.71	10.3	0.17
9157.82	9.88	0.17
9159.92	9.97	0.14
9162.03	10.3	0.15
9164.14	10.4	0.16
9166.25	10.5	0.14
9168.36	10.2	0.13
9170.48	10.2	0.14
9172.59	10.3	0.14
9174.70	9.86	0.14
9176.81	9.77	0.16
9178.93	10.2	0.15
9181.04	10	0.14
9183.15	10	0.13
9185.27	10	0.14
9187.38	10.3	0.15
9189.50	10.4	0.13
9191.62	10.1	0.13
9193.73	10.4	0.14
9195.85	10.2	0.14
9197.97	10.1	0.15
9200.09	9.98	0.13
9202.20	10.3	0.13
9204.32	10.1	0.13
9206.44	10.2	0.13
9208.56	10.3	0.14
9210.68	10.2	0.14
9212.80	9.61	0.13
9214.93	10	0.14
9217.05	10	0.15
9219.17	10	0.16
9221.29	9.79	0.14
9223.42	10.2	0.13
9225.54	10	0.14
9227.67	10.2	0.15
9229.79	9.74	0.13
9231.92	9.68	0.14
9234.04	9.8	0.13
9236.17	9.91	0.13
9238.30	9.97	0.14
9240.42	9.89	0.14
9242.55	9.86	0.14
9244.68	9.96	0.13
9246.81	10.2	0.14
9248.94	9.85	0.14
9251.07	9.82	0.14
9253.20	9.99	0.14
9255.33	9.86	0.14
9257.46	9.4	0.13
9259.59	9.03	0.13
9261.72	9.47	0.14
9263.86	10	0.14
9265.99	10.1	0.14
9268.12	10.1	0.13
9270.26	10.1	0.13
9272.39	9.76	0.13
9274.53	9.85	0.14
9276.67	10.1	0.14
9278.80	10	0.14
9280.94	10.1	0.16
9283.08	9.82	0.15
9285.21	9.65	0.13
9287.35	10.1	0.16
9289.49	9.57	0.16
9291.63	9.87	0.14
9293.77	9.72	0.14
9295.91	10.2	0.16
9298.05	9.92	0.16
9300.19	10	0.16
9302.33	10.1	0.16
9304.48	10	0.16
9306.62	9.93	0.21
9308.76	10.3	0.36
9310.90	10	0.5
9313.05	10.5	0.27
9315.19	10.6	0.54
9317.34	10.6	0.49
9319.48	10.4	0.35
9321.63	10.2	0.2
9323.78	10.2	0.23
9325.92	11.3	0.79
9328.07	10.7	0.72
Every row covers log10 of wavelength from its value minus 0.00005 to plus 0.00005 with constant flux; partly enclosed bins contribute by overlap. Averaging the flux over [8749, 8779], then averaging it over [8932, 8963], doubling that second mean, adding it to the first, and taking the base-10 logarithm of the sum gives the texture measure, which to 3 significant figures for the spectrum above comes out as 1.51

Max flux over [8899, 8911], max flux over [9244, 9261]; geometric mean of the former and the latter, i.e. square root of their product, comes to 10.7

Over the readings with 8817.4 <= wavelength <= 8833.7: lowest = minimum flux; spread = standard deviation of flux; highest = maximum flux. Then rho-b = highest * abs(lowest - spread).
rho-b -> 116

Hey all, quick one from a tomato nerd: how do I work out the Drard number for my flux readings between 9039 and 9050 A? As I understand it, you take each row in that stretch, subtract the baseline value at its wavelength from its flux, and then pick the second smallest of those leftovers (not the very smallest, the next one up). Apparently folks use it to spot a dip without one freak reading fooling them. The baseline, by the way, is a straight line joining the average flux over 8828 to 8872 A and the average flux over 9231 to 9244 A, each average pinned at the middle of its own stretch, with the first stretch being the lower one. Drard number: 0.10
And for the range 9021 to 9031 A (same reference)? -0.15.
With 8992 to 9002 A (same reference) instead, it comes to -0.11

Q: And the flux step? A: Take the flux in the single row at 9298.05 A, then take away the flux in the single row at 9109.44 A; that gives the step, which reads -0.3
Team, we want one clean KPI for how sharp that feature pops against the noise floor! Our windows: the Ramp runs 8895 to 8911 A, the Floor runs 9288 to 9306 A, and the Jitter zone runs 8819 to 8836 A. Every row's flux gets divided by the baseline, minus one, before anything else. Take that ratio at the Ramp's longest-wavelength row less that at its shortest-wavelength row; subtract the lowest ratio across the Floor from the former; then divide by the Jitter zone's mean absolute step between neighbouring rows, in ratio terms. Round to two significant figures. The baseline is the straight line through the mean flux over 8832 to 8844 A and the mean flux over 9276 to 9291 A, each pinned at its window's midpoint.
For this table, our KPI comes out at 0.98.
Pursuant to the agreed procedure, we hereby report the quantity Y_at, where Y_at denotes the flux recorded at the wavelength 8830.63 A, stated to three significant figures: 11.5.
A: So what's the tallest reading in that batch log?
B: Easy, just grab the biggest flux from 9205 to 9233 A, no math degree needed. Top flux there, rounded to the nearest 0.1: 10.3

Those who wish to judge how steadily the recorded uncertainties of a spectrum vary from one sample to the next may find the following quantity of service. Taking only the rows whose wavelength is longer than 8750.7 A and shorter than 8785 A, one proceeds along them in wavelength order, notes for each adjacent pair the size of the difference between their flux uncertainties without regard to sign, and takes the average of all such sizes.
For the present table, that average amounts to 0.055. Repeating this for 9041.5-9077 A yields 0.013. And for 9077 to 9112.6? 0.012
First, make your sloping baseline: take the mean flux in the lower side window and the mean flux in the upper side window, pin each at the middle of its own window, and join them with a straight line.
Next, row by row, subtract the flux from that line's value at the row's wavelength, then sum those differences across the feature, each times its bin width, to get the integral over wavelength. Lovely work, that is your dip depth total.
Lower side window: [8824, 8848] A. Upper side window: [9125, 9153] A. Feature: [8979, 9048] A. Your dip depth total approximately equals 7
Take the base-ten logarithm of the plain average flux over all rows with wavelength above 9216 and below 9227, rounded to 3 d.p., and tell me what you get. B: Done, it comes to 1.000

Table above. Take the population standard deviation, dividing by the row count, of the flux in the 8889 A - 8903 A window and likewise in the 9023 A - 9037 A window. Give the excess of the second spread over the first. -0.14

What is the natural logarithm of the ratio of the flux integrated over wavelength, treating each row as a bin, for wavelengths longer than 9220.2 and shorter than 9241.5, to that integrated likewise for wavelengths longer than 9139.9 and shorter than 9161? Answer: -0.015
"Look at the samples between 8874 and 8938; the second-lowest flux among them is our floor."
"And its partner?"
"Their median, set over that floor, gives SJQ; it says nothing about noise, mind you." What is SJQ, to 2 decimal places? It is 1.03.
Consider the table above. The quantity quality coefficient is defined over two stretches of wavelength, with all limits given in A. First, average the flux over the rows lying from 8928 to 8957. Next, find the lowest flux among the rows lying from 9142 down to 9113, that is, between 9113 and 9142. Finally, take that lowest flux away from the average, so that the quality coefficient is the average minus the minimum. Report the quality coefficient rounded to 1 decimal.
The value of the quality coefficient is 0.7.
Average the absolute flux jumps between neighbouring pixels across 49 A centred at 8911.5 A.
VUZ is 0.28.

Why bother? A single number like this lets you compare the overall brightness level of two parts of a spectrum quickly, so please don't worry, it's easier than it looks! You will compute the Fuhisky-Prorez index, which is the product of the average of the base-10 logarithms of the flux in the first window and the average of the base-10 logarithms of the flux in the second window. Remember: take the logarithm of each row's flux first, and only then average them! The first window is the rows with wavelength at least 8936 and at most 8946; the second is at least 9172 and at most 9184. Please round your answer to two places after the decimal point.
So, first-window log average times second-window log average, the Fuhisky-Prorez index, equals 1.03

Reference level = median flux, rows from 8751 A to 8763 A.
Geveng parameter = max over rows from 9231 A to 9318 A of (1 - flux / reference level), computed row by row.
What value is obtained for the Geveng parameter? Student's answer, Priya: 0.156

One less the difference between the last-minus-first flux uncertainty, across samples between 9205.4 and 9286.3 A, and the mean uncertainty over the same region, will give 1.14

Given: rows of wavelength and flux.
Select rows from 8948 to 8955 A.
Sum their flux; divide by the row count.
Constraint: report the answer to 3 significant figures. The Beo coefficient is 10.4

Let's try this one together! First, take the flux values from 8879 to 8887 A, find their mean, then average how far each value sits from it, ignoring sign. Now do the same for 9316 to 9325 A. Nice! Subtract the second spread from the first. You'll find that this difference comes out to -0.025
